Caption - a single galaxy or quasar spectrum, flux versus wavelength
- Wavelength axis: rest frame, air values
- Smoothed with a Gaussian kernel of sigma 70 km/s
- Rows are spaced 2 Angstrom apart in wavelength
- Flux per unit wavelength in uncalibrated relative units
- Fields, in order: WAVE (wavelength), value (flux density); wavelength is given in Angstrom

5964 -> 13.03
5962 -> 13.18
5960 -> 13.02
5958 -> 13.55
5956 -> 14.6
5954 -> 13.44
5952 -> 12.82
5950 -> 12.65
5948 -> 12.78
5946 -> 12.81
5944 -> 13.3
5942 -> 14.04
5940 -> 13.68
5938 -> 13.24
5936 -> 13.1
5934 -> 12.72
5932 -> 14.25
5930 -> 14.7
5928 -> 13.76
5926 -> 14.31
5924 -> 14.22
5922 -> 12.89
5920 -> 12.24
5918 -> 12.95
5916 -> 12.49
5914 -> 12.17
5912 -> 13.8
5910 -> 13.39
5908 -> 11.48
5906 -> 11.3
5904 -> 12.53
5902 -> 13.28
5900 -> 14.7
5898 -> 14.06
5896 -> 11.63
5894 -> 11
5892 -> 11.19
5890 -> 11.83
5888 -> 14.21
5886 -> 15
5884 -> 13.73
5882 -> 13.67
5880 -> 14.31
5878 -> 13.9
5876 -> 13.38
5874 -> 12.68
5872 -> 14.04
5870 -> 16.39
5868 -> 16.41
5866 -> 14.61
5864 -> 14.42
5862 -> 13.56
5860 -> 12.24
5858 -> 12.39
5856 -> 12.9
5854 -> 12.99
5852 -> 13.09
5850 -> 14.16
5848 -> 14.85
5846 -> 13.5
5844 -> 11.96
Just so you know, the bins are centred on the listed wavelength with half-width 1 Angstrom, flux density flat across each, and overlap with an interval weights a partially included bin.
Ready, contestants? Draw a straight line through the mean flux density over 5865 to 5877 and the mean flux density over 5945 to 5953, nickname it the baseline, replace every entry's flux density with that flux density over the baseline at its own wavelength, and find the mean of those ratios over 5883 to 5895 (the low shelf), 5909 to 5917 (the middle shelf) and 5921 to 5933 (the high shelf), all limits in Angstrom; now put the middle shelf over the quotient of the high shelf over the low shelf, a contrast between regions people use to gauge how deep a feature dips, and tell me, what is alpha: 0.82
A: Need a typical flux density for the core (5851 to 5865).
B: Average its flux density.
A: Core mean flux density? 13.08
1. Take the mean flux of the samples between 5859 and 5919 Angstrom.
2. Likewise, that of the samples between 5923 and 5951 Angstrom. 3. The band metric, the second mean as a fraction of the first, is 1.01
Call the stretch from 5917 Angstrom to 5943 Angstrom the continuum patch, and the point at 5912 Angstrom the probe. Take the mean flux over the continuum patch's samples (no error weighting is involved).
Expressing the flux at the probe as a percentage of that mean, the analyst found 102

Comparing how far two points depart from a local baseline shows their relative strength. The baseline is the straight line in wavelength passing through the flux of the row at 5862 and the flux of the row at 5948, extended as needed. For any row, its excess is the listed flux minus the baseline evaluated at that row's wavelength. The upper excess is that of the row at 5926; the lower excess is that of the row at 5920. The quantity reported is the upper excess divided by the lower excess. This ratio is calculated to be -1.7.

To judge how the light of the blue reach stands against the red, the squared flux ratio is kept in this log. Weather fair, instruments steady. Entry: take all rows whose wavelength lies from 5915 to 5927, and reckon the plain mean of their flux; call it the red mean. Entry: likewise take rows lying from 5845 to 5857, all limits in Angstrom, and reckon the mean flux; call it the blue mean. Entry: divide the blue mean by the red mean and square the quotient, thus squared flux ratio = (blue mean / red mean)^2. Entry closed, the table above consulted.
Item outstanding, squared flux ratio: 1.06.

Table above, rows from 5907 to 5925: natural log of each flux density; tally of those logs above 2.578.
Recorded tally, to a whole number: 3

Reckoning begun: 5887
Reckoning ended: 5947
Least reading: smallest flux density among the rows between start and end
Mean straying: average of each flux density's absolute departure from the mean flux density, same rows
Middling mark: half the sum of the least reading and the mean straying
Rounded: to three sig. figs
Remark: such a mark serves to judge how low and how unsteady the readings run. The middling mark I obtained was 5.95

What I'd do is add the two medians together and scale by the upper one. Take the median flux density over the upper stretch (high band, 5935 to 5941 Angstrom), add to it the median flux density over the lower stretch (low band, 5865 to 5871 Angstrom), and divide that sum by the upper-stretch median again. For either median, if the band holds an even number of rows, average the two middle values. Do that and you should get 2.2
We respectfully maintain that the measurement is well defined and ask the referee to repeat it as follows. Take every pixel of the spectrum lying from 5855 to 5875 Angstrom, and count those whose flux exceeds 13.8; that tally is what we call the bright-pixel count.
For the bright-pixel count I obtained 5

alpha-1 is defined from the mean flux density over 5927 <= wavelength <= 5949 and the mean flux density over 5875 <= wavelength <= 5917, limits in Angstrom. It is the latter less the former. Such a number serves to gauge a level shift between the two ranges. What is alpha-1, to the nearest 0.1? -0.5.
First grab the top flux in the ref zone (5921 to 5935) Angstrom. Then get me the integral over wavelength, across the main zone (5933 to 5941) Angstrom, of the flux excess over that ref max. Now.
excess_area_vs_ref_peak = -12.1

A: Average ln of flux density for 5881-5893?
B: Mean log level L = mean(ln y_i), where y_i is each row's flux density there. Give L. 2.58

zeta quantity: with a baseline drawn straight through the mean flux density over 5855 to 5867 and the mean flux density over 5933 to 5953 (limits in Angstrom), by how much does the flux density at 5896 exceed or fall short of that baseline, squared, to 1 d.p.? 2.6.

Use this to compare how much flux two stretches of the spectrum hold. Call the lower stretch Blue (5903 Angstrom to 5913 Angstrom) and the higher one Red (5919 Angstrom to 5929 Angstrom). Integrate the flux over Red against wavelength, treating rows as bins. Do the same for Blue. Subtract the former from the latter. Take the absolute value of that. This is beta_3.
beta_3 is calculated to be 10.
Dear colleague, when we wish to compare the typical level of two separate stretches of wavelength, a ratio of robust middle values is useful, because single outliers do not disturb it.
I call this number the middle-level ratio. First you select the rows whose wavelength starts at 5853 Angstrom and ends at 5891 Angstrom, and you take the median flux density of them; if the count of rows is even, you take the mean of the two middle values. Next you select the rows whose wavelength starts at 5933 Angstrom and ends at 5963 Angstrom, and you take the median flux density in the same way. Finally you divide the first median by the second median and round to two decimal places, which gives 1.04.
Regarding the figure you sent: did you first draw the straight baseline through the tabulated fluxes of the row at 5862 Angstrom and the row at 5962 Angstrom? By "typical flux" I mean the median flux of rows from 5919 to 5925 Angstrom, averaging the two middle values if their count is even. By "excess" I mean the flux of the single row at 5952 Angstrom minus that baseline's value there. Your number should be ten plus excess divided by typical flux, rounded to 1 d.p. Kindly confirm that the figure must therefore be 10.0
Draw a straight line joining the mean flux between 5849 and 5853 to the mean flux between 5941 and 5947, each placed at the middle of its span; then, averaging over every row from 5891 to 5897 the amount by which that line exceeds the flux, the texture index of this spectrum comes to 2.2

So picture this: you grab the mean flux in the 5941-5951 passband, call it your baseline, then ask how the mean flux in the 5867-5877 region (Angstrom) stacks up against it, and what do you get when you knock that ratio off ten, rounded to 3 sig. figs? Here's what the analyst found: 8.89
